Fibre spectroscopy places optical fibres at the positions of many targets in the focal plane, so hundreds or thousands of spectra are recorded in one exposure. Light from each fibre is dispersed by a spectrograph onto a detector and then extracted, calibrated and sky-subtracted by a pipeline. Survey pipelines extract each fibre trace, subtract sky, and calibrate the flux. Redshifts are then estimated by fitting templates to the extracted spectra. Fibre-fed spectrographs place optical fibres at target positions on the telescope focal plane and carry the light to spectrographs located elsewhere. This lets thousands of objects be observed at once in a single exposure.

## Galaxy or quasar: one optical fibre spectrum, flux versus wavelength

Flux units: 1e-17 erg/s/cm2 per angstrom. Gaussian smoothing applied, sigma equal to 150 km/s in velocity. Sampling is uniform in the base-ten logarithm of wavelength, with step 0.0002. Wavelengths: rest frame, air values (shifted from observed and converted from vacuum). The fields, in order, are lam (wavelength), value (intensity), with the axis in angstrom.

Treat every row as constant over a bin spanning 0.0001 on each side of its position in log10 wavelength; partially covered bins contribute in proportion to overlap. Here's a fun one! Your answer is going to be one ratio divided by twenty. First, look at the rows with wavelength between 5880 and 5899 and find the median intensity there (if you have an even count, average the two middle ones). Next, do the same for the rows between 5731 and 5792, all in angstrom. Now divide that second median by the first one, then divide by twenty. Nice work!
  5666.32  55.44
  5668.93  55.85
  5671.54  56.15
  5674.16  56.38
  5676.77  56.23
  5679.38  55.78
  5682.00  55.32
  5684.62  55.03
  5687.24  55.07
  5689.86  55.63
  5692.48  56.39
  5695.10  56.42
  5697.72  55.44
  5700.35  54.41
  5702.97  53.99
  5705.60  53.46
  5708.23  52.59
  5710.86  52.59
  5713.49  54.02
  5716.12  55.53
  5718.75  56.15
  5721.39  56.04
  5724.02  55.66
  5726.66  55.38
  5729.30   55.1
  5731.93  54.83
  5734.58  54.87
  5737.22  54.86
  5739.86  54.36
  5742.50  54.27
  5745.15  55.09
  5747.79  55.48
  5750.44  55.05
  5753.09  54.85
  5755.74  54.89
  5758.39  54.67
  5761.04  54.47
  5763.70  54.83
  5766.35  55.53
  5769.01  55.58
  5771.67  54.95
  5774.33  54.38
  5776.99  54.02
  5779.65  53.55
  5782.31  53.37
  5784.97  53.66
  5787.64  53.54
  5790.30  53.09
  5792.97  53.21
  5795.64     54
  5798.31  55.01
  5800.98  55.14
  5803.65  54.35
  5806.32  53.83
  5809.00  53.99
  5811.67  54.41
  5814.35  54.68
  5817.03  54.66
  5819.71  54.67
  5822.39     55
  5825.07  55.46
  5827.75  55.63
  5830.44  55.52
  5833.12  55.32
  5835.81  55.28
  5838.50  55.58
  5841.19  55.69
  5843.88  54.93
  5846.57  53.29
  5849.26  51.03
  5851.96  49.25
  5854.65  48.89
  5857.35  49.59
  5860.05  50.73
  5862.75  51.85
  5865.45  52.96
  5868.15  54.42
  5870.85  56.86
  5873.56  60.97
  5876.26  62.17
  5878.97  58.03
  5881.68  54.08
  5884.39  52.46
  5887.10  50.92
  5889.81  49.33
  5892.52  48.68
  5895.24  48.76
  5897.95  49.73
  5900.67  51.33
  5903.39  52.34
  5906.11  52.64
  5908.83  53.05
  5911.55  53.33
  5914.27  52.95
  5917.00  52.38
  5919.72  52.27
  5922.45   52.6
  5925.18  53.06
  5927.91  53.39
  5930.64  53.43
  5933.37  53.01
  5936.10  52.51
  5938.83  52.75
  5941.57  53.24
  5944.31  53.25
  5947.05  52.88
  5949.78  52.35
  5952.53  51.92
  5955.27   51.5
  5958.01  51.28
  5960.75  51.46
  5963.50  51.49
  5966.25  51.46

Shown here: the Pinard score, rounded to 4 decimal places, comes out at 0.0551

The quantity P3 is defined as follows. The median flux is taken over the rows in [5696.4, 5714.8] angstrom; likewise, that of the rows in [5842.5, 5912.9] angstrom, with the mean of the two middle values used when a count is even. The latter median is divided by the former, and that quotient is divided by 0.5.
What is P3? 1.94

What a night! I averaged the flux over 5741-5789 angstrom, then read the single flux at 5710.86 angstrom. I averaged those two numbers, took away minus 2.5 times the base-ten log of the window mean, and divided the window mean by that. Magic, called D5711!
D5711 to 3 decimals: 0.942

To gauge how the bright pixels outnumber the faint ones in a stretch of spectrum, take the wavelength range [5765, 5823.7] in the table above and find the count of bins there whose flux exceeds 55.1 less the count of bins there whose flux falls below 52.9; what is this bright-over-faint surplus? 3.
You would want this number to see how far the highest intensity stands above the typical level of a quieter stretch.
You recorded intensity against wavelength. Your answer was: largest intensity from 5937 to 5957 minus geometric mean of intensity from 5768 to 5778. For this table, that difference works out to -1.5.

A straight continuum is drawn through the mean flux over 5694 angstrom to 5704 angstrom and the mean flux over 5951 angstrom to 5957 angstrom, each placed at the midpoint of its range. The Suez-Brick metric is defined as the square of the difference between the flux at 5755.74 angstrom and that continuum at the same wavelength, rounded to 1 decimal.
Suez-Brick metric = 0.3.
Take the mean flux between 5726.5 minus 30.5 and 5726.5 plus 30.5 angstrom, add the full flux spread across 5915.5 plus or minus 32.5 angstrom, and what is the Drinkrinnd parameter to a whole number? 59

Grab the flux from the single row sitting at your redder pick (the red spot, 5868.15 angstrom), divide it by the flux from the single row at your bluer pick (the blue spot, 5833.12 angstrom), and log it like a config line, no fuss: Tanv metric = 0.984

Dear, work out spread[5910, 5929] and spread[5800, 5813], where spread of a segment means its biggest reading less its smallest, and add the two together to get 2.4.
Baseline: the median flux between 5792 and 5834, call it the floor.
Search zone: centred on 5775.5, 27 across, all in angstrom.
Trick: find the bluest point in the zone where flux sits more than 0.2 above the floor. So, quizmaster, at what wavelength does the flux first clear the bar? 5766.35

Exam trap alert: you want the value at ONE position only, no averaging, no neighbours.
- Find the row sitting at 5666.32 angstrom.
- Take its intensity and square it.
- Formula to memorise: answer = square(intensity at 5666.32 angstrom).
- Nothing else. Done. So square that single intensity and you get 3074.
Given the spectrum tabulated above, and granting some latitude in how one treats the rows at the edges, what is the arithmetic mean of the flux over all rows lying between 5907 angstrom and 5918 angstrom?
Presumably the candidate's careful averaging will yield 52.9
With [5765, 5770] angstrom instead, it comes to 55.6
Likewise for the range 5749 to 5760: 54.9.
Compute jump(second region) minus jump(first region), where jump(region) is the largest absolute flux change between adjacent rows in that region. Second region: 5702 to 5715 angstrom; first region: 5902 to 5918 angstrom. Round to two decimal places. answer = 0.86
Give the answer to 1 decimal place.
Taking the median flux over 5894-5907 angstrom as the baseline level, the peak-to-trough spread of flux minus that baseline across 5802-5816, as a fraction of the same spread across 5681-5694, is 0.6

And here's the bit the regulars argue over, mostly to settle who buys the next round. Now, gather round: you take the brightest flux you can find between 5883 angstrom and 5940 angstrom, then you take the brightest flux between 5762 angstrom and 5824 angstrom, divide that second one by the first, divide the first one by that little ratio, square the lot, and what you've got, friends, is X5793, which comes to 2638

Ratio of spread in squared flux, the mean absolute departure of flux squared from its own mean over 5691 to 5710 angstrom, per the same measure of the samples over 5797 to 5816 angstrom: 3.1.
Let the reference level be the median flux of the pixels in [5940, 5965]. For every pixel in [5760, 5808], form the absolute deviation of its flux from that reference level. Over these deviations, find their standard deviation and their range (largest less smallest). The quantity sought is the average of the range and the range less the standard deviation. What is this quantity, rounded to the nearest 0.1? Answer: 2.1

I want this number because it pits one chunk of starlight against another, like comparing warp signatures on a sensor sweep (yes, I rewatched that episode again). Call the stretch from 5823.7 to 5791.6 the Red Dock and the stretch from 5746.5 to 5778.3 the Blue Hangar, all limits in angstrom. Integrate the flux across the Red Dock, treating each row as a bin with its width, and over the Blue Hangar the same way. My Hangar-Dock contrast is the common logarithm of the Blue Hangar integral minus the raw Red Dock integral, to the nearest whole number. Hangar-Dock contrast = -1743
